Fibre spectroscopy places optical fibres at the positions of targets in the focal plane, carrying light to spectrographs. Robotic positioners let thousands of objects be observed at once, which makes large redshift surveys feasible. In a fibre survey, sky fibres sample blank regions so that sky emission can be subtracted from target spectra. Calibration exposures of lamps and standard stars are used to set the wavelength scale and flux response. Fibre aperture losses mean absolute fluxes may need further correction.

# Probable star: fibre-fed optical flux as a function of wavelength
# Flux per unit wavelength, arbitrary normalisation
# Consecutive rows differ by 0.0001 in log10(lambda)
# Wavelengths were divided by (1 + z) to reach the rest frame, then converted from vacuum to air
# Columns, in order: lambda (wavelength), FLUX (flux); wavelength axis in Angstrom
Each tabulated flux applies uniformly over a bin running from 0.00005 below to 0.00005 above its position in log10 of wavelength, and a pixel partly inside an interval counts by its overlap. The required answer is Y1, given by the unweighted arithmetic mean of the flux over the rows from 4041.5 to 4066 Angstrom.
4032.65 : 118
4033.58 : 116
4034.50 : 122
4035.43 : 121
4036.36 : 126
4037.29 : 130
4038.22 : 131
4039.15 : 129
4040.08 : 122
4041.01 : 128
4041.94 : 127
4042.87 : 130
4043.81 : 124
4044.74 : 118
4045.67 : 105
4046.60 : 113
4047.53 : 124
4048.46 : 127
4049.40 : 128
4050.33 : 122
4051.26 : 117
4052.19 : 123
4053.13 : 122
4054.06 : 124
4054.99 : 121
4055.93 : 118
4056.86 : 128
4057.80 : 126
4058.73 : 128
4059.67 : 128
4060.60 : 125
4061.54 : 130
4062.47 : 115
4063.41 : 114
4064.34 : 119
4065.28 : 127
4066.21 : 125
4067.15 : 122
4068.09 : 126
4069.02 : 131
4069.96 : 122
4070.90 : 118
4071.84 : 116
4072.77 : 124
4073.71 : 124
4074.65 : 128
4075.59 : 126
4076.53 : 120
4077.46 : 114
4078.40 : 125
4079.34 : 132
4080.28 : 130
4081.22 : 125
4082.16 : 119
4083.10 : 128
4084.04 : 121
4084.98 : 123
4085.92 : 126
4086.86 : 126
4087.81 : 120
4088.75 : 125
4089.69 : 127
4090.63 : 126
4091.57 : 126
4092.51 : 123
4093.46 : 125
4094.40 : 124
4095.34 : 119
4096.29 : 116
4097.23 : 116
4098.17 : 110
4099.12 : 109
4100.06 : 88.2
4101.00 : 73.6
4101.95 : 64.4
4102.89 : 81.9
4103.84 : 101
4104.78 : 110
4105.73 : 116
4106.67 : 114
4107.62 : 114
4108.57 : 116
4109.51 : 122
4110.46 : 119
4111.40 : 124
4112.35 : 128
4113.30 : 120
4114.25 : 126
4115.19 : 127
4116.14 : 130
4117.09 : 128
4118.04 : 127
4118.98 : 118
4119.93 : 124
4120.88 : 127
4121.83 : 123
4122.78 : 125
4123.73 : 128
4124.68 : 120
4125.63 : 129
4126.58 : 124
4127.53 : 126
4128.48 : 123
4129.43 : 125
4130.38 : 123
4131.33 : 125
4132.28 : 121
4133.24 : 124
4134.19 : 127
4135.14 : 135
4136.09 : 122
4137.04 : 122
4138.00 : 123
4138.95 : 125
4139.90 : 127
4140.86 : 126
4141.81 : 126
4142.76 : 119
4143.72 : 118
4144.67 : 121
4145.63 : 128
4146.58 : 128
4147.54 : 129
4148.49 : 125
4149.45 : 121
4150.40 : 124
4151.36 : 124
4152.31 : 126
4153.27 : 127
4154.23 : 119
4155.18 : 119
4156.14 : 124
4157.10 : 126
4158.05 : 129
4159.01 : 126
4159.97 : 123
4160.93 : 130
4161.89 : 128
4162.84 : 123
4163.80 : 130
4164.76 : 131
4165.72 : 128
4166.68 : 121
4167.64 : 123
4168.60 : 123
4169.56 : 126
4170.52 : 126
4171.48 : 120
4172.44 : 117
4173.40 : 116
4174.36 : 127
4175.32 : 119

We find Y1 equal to 122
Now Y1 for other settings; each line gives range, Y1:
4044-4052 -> 119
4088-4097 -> 123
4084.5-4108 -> 112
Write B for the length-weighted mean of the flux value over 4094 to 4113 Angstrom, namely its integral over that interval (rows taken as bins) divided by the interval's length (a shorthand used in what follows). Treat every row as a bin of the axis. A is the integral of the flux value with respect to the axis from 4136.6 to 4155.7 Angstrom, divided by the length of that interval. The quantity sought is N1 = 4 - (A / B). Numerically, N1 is 2.86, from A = 124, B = 108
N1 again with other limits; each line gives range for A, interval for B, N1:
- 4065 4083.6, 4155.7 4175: 3.01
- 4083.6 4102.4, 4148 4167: 3.09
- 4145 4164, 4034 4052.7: 2.98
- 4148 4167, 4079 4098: 2.99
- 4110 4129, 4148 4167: 3.00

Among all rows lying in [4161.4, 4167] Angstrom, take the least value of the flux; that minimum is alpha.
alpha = 121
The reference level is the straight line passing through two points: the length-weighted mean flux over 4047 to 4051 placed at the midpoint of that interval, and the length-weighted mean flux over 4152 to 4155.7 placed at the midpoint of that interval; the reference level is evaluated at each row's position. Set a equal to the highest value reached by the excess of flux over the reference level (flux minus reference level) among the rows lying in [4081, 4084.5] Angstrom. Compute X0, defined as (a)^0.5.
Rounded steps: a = 4.0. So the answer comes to 2.0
